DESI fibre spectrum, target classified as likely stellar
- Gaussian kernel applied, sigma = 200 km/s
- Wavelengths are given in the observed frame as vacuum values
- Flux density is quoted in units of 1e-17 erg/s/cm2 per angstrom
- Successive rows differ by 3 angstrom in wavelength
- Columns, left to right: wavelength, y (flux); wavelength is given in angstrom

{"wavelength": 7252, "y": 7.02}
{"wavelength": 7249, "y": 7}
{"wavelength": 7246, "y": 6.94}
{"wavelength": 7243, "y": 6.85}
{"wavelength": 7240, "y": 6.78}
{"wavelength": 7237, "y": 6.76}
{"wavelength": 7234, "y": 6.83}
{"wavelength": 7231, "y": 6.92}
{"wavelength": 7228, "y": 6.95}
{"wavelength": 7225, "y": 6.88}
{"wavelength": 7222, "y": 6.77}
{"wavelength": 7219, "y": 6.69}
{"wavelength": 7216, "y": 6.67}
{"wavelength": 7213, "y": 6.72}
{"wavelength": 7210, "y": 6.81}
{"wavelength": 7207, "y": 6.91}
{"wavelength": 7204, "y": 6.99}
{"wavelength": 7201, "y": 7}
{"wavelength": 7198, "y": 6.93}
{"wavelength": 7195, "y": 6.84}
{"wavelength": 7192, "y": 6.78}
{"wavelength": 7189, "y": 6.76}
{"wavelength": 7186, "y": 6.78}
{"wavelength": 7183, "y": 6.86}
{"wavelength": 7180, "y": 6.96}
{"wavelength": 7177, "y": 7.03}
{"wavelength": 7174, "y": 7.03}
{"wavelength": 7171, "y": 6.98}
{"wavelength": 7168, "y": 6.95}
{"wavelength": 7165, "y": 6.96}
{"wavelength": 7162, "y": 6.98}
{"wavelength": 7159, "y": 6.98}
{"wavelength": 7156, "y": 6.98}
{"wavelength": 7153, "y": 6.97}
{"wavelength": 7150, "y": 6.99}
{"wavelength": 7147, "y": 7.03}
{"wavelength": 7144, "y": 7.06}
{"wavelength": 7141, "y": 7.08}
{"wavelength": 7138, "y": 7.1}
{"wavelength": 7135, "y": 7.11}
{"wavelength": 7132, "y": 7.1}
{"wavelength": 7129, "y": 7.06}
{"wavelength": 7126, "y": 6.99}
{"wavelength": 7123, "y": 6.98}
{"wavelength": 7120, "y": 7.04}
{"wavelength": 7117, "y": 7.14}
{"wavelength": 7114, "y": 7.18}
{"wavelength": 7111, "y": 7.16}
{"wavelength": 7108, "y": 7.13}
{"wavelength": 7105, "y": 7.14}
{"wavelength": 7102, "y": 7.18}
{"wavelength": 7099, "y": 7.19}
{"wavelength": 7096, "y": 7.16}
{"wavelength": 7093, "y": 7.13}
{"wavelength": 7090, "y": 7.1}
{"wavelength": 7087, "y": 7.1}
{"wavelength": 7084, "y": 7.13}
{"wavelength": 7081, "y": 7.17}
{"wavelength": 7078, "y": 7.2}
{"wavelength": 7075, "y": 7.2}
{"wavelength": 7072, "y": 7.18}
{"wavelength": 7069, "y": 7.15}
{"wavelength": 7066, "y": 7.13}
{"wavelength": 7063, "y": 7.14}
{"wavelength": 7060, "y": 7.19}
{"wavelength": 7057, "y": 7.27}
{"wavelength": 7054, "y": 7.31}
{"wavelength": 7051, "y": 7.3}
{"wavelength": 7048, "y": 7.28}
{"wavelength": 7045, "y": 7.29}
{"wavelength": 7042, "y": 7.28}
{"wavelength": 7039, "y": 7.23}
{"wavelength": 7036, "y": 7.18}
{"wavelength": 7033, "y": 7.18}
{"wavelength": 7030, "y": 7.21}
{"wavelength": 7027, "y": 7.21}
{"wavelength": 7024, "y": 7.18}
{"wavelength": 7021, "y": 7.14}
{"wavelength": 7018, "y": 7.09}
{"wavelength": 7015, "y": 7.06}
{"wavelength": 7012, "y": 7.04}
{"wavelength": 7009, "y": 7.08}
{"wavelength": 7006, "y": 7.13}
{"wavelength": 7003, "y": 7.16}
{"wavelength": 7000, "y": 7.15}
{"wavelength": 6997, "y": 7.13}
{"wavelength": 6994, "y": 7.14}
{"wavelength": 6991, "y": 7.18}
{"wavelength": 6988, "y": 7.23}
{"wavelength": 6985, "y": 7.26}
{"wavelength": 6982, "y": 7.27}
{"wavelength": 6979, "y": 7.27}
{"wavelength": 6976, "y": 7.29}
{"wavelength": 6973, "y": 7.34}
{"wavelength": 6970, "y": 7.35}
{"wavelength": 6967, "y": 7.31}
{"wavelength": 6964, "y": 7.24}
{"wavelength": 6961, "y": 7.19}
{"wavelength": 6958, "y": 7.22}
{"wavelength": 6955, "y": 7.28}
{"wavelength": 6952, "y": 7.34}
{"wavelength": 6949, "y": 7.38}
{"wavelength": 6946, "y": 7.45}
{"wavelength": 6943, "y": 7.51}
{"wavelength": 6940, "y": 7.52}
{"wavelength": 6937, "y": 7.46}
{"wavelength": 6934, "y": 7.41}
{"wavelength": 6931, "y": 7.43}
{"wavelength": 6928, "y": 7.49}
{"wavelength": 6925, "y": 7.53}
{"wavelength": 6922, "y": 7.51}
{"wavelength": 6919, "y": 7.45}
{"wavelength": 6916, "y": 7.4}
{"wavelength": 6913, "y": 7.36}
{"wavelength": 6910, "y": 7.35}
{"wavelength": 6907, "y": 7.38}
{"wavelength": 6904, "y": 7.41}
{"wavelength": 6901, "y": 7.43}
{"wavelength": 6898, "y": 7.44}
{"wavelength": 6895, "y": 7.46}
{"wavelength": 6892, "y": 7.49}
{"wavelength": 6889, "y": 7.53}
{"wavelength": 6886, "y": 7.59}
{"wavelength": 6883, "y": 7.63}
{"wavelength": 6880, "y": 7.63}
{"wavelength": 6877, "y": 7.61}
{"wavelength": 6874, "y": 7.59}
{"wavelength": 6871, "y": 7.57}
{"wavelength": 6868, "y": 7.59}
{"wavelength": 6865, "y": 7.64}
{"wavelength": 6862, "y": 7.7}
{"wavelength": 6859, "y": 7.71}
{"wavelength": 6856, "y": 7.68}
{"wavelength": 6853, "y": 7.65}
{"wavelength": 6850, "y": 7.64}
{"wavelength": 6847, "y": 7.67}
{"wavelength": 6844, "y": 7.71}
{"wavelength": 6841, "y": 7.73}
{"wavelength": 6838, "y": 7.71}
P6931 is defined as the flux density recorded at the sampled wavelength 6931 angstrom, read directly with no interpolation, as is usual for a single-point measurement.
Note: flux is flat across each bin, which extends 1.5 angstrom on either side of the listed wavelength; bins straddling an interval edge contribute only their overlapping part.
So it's 7.43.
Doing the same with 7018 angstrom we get 7.09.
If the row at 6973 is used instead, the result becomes 7.34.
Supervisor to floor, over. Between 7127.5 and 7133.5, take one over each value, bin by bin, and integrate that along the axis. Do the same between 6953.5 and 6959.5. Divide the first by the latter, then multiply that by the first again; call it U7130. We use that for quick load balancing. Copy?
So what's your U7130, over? 0.868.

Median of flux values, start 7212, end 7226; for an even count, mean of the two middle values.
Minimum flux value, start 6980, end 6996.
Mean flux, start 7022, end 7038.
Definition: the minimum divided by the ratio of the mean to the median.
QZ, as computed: 6.67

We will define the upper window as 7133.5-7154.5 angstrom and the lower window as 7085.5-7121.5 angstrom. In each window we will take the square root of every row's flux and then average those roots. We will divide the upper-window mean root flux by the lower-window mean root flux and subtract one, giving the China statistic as -0.006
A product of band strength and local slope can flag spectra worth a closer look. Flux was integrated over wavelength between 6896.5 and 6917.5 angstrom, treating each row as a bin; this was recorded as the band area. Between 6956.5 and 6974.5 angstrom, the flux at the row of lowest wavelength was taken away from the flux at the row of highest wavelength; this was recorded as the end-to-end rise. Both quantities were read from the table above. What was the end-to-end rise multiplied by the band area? 19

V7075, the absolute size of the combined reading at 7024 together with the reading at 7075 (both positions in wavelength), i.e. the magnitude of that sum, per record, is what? 14.4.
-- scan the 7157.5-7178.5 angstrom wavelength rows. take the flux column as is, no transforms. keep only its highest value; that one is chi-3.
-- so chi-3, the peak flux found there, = 7.03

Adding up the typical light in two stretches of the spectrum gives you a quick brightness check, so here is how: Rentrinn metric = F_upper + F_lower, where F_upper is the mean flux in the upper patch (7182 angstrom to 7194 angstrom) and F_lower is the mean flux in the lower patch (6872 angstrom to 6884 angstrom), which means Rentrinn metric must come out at 14.41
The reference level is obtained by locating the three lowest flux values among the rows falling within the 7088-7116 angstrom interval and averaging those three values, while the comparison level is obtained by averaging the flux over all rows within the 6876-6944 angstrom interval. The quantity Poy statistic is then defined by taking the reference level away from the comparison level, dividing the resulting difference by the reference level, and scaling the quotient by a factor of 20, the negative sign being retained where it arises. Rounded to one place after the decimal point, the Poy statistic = 1.0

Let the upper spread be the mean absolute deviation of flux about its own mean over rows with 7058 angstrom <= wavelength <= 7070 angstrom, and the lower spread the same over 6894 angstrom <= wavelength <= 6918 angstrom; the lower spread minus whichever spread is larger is 0.00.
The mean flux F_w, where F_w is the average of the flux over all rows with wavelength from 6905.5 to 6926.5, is 7.43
